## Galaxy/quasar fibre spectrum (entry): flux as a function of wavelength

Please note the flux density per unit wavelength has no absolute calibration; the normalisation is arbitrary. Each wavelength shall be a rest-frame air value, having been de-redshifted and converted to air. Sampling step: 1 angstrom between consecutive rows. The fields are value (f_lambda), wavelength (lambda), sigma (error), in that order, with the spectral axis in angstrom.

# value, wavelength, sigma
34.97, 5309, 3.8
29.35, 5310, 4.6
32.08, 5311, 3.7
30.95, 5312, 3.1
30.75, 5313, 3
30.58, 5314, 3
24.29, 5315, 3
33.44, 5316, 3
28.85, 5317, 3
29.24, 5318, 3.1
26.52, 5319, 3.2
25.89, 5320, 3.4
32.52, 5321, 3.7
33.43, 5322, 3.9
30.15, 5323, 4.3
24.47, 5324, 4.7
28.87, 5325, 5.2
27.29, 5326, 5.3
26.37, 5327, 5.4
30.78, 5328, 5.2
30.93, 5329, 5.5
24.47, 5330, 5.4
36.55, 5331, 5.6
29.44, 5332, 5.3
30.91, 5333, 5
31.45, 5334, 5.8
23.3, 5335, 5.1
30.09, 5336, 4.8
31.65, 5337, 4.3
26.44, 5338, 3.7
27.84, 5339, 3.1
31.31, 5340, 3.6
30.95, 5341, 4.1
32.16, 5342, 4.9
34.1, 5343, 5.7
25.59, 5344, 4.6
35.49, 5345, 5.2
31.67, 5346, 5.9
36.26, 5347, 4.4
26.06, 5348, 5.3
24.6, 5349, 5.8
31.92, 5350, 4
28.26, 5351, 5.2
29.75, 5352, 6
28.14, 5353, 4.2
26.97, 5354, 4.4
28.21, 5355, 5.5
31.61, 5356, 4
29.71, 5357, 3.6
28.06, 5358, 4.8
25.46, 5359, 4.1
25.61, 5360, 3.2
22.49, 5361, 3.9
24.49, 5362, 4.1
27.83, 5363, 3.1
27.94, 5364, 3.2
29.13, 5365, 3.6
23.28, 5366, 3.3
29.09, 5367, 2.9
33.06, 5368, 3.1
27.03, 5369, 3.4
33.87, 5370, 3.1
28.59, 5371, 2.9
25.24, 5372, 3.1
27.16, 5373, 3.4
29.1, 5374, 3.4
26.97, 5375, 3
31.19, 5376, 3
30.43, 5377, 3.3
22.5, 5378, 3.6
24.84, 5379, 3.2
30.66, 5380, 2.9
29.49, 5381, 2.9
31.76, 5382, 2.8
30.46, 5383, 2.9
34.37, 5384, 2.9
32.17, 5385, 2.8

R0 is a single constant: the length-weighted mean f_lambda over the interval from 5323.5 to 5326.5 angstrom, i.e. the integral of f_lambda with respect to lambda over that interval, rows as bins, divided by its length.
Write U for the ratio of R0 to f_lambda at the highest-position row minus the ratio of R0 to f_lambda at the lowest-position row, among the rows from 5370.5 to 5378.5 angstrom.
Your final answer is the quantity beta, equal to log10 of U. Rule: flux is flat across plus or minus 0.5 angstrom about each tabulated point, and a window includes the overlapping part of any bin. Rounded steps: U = 0.25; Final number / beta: -0.59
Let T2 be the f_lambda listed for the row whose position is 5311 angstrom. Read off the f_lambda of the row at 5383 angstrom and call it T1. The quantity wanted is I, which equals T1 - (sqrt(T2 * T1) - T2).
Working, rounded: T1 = 30.46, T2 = 32.08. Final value 31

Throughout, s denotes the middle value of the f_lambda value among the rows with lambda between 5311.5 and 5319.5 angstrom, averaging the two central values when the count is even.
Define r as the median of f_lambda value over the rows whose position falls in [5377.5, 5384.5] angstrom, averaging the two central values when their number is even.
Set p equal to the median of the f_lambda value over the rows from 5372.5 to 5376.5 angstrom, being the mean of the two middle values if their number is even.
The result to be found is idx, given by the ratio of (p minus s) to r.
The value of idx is -0.06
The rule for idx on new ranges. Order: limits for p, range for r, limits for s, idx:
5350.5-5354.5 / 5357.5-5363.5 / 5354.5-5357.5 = -0.06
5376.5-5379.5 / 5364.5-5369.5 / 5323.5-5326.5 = -0.08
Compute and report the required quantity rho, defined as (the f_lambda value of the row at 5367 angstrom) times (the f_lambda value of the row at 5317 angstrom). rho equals 839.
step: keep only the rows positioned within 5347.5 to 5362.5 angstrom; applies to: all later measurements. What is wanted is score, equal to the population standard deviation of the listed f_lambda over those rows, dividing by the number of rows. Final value 2.59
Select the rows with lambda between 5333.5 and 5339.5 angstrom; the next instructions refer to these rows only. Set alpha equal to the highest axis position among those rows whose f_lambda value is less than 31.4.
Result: 5339 angstrom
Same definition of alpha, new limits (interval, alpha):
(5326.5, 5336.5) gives 5336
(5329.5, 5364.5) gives 5364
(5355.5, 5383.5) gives 5383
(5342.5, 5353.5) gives 5353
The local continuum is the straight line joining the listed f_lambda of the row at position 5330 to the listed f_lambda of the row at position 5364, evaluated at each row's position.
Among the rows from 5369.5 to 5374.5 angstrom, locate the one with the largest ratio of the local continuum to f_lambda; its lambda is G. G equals 5372 angstrom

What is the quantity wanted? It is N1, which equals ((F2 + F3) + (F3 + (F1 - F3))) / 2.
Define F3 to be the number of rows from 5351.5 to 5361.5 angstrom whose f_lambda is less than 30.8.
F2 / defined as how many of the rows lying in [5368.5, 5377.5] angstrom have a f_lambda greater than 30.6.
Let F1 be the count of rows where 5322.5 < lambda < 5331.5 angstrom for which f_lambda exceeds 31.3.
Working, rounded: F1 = 1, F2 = 2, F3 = 9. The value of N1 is 6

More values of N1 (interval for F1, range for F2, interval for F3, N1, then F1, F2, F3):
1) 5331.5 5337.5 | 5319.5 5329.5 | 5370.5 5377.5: 6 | 2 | 4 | 6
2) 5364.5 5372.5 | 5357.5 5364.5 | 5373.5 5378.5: 3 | 2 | 0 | 4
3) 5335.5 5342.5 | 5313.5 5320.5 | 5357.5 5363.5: 5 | 3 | 1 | 6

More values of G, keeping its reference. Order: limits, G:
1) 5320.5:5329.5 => 5324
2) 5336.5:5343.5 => 5338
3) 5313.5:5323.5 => 5315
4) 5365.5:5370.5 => 5366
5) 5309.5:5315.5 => 5315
